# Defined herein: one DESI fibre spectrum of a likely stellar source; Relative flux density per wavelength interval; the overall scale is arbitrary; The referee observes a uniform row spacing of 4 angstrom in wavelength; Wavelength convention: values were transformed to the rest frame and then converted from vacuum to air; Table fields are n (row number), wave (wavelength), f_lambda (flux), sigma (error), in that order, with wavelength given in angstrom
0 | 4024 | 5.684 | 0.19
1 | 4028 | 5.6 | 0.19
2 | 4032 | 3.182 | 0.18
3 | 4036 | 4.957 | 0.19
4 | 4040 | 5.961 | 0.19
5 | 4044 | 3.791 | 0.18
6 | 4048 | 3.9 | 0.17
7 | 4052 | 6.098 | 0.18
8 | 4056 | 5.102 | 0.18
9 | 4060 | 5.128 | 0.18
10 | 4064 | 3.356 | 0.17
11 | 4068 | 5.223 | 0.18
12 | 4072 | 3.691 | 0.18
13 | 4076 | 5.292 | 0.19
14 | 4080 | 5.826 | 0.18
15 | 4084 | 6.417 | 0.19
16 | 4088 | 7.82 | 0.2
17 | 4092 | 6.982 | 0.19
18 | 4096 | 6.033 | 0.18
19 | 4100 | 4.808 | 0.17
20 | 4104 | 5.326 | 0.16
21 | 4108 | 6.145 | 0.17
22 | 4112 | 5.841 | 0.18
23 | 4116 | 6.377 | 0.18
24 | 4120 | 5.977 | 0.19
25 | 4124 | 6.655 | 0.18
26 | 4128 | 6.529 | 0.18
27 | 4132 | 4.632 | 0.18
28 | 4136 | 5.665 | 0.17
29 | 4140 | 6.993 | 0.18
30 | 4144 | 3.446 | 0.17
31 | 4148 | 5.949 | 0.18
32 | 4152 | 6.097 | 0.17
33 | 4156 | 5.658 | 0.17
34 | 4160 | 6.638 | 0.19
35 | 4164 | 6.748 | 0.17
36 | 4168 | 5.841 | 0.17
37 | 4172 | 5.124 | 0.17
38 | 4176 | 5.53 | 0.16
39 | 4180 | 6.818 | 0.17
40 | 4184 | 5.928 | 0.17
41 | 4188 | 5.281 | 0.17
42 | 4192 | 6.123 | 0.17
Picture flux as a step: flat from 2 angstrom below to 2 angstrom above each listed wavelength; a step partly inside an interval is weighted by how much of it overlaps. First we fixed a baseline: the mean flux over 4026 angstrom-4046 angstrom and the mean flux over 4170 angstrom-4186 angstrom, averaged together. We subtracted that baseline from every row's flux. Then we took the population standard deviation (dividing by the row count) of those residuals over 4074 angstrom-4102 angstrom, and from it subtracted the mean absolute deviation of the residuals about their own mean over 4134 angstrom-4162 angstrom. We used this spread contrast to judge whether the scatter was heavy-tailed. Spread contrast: 0.21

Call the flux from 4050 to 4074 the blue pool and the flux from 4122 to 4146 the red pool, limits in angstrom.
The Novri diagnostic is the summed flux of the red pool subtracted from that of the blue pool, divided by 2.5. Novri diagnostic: -2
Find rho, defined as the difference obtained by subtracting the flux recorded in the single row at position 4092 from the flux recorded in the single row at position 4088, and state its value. 0.8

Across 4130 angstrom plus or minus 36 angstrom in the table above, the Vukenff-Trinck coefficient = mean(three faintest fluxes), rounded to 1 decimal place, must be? 4.3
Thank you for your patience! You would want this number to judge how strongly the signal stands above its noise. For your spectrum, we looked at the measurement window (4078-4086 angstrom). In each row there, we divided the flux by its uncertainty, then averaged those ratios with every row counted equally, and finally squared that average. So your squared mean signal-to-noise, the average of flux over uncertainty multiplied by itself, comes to 1094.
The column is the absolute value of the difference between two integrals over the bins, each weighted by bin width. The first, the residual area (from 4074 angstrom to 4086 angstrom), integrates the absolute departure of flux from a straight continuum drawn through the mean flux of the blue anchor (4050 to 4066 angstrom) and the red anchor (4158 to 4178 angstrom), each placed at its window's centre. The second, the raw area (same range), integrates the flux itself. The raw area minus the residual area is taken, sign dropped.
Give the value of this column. 62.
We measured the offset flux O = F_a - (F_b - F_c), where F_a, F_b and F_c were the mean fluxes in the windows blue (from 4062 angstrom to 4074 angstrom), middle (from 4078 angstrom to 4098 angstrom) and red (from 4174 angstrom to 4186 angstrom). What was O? 3.6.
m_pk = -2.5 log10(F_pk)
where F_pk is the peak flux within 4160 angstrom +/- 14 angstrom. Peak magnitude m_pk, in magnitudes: -2.07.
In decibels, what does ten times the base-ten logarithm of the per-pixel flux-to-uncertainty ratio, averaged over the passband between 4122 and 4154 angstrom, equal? 15.1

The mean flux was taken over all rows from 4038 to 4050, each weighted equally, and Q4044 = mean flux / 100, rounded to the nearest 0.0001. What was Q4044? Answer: 0.0455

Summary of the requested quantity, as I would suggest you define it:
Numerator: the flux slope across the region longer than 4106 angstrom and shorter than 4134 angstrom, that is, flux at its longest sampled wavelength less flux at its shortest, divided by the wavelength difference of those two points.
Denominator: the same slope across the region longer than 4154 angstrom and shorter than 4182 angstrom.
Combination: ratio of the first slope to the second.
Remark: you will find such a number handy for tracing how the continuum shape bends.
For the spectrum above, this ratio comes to -1.3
